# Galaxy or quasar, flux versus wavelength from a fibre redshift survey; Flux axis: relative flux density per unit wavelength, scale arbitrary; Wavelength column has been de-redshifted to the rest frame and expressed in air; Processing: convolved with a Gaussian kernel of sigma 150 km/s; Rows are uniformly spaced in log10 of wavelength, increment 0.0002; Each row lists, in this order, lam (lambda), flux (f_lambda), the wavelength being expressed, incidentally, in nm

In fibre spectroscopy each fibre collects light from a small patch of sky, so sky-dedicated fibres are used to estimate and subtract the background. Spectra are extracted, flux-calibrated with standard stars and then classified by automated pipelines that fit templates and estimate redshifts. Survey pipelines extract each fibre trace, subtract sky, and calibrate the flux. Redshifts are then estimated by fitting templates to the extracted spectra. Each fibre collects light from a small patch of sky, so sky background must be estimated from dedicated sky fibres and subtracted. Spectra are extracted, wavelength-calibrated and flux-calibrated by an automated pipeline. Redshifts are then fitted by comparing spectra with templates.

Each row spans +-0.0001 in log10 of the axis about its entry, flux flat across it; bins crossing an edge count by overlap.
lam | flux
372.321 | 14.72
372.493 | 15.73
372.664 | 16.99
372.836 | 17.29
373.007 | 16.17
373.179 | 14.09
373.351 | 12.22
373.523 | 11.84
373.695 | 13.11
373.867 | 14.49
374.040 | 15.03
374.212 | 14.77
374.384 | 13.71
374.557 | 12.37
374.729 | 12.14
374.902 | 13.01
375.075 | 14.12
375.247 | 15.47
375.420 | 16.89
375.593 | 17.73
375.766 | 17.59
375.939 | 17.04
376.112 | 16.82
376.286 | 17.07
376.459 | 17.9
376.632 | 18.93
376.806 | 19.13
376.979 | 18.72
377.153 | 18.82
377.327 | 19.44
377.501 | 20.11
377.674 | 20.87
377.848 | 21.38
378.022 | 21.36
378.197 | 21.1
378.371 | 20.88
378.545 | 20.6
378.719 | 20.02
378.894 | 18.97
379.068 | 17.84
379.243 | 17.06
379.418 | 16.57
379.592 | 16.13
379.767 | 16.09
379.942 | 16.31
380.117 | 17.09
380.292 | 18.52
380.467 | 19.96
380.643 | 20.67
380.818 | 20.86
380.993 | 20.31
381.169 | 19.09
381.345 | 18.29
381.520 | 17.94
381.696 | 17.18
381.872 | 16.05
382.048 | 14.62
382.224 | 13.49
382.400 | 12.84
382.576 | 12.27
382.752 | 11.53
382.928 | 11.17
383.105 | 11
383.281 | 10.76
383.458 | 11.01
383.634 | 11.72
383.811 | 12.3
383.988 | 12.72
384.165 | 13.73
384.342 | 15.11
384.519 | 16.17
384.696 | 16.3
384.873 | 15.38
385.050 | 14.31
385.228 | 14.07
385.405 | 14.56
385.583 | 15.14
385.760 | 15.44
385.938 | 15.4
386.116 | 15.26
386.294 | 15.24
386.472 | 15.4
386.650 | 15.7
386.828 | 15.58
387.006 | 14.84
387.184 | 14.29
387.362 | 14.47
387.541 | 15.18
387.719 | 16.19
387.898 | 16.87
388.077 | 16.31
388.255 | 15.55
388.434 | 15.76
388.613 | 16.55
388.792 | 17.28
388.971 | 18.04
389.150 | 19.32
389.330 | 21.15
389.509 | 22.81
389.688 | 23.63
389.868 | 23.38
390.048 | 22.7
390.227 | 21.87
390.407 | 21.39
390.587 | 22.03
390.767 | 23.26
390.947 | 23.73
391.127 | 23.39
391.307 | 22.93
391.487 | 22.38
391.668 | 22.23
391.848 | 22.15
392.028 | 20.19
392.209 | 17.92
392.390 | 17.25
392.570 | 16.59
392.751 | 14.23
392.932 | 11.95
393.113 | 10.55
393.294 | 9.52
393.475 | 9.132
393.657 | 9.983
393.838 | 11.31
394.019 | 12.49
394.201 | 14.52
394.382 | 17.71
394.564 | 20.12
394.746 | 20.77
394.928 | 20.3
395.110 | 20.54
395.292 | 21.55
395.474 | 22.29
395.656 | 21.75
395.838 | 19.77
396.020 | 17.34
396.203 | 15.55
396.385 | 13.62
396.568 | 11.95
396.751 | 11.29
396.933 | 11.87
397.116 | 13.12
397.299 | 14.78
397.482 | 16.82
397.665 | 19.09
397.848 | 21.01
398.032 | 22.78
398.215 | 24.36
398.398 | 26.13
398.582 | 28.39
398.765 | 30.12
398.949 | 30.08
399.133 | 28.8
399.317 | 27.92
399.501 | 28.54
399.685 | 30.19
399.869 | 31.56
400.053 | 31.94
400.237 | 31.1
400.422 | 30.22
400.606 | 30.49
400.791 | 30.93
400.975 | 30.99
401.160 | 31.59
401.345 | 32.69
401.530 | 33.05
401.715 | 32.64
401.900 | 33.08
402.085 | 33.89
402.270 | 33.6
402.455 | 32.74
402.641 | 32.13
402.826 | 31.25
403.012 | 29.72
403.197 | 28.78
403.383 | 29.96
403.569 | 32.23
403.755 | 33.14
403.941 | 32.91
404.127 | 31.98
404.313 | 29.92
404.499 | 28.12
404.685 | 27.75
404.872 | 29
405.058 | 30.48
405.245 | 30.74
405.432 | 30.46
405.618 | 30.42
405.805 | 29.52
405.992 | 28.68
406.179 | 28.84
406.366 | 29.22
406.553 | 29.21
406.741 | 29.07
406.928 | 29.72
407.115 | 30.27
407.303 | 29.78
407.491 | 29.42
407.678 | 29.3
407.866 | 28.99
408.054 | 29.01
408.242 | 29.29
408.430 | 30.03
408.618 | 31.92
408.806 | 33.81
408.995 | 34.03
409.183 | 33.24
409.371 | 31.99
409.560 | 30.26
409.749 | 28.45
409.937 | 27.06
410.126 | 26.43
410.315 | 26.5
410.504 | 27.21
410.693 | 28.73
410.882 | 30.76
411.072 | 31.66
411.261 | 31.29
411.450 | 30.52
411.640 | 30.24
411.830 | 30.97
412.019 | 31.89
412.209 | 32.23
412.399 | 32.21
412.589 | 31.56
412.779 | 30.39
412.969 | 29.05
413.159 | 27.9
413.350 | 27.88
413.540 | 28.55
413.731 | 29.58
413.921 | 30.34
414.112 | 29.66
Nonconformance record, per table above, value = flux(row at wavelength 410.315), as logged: 26.5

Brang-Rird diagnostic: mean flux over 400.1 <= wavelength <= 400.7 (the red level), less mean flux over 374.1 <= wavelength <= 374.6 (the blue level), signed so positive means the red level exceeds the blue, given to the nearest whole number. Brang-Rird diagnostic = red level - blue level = 17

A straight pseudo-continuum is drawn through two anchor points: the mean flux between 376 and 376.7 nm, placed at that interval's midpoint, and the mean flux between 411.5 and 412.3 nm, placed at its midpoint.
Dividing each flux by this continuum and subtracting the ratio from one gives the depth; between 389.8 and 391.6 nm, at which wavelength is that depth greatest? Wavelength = 390.407 nm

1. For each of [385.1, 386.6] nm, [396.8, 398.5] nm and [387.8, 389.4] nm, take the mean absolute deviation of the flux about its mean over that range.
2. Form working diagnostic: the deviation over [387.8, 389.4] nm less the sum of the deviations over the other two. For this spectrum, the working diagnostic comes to -3.2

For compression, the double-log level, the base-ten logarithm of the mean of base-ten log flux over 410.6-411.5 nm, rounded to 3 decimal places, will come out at 0.172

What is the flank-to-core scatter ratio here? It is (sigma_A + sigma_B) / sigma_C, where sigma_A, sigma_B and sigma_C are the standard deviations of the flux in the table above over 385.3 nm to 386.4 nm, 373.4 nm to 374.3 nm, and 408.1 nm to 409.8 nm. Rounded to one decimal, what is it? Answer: 0.8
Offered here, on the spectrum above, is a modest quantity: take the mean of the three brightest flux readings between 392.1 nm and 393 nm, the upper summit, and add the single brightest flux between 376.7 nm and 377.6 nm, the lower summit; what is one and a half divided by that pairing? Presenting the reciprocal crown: 0.0401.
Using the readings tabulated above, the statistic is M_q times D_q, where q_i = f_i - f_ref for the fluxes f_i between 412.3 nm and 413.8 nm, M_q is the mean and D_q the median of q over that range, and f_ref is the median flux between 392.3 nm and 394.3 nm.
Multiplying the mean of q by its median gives 307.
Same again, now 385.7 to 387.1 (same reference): 12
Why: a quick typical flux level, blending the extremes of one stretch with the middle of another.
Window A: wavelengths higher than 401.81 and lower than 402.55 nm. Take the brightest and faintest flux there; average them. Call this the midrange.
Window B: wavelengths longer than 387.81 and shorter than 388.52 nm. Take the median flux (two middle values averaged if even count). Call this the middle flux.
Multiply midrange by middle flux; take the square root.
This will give 23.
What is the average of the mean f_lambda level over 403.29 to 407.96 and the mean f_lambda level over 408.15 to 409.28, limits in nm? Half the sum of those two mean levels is 31.0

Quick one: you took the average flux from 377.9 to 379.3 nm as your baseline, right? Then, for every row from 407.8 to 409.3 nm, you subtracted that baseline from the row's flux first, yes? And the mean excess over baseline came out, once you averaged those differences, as 12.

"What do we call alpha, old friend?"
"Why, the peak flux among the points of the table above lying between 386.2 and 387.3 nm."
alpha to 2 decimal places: 15.70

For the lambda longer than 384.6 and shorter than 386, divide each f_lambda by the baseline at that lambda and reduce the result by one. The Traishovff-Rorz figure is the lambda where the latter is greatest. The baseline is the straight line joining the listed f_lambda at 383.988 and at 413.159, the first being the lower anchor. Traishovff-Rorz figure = 384.696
